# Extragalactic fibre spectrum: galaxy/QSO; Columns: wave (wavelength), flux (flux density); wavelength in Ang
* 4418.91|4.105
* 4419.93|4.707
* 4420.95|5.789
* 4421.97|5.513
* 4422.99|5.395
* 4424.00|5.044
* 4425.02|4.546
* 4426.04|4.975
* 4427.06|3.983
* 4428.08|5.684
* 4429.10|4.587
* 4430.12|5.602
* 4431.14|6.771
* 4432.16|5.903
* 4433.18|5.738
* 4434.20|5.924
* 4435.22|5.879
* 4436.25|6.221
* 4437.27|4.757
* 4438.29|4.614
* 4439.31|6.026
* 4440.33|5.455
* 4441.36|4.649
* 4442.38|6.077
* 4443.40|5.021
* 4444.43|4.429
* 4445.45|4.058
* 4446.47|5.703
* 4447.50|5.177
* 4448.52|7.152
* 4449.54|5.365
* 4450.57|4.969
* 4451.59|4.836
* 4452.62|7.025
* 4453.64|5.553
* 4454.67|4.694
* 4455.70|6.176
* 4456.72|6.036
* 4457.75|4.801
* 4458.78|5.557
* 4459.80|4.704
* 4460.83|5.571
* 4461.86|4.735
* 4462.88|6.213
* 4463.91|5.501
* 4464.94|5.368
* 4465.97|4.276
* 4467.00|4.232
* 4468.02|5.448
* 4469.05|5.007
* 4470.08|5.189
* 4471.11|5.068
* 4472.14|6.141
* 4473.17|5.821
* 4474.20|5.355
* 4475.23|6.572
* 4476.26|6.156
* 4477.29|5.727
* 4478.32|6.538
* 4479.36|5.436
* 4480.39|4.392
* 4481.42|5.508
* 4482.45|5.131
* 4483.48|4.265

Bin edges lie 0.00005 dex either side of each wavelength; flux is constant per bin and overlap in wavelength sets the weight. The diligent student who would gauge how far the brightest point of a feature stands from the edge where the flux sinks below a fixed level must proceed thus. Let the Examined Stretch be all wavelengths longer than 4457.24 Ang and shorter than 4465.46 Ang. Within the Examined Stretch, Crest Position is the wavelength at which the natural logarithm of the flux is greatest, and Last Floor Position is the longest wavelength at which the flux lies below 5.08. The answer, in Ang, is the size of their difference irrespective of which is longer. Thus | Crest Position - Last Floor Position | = 1.0 Ang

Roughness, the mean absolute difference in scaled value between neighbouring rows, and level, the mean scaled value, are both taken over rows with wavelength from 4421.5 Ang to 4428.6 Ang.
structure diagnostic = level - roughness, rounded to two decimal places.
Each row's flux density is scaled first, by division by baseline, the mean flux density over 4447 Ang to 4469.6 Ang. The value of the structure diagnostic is 0.81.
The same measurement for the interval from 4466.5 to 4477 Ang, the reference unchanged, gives 0.91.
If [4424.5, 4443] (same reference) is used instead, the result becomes 0.85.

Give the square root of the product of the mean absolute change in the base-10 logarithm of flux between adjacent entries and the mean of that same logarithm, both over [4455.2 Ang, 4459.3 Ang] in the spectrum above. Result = 0.208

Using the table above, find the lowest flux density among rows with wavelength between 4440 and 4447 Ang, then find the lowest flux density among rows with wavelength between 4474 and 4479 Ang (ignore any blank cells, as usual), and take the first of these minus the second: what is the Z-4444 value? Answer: -1.3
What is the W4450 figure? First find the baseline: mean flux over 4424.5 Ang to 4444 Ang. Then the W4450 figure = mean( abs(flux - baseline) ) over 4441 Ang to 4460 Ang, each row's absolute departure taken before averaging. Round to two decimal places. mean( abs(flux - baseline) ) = 0.67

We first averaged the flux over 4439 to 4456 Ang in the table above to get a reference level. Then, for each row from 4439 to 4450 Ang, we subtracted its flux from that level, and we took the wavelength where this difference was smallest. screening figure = 4448.52 Ang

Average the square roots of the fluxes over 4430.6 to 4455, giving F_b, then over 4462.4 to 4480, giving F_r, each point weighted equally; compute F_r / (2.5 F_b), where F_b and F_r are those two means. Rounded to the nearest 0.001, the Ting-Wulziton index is 0.401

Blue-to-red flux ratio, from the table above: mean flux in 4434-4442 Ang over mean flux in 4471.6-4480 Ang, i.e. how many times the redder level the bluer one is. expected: 0.91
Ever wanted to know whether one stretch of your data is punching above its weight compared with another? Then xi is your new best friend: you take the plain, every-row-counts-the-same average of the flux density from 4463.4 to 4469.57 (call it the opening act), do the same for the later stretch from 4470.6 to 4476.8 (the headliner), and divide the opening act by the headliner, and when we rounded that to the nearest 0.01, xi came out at 0.85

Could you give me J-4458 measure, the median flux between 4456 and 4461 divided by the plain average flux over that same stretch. 1.04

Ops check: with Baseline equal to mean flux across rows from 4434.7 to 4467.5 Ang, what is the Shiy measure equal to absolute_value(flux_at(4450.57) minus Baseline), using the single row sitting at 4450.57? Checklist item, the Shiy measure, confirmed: 0.37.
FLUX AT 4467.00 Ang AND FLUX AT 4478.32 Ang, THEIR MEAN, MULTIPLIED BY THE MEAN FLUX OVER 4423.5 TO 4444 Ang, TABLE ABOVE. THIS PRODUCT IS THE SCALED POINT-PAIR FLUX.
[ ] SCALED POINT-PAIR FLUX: 28.9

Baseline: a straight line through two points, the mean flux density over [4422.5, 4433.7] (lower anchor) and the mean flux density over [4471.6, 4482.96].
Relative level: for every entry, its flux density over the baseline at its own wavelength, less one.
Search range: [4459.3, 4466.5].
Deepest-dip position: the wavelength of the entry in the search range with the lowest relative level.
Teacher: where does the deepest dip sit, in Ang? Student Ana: 4465.97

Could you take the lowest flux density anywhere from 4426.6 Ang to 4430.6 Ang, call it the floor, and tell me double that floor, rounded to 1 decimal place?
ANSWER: 8.0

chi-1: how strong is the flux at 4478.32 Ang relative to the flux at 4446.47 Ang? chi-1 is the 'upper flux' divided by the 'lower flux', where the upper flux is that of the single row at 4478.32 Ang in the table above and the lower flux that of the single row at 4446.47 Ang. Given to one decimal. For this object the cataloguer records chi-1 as 1.1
